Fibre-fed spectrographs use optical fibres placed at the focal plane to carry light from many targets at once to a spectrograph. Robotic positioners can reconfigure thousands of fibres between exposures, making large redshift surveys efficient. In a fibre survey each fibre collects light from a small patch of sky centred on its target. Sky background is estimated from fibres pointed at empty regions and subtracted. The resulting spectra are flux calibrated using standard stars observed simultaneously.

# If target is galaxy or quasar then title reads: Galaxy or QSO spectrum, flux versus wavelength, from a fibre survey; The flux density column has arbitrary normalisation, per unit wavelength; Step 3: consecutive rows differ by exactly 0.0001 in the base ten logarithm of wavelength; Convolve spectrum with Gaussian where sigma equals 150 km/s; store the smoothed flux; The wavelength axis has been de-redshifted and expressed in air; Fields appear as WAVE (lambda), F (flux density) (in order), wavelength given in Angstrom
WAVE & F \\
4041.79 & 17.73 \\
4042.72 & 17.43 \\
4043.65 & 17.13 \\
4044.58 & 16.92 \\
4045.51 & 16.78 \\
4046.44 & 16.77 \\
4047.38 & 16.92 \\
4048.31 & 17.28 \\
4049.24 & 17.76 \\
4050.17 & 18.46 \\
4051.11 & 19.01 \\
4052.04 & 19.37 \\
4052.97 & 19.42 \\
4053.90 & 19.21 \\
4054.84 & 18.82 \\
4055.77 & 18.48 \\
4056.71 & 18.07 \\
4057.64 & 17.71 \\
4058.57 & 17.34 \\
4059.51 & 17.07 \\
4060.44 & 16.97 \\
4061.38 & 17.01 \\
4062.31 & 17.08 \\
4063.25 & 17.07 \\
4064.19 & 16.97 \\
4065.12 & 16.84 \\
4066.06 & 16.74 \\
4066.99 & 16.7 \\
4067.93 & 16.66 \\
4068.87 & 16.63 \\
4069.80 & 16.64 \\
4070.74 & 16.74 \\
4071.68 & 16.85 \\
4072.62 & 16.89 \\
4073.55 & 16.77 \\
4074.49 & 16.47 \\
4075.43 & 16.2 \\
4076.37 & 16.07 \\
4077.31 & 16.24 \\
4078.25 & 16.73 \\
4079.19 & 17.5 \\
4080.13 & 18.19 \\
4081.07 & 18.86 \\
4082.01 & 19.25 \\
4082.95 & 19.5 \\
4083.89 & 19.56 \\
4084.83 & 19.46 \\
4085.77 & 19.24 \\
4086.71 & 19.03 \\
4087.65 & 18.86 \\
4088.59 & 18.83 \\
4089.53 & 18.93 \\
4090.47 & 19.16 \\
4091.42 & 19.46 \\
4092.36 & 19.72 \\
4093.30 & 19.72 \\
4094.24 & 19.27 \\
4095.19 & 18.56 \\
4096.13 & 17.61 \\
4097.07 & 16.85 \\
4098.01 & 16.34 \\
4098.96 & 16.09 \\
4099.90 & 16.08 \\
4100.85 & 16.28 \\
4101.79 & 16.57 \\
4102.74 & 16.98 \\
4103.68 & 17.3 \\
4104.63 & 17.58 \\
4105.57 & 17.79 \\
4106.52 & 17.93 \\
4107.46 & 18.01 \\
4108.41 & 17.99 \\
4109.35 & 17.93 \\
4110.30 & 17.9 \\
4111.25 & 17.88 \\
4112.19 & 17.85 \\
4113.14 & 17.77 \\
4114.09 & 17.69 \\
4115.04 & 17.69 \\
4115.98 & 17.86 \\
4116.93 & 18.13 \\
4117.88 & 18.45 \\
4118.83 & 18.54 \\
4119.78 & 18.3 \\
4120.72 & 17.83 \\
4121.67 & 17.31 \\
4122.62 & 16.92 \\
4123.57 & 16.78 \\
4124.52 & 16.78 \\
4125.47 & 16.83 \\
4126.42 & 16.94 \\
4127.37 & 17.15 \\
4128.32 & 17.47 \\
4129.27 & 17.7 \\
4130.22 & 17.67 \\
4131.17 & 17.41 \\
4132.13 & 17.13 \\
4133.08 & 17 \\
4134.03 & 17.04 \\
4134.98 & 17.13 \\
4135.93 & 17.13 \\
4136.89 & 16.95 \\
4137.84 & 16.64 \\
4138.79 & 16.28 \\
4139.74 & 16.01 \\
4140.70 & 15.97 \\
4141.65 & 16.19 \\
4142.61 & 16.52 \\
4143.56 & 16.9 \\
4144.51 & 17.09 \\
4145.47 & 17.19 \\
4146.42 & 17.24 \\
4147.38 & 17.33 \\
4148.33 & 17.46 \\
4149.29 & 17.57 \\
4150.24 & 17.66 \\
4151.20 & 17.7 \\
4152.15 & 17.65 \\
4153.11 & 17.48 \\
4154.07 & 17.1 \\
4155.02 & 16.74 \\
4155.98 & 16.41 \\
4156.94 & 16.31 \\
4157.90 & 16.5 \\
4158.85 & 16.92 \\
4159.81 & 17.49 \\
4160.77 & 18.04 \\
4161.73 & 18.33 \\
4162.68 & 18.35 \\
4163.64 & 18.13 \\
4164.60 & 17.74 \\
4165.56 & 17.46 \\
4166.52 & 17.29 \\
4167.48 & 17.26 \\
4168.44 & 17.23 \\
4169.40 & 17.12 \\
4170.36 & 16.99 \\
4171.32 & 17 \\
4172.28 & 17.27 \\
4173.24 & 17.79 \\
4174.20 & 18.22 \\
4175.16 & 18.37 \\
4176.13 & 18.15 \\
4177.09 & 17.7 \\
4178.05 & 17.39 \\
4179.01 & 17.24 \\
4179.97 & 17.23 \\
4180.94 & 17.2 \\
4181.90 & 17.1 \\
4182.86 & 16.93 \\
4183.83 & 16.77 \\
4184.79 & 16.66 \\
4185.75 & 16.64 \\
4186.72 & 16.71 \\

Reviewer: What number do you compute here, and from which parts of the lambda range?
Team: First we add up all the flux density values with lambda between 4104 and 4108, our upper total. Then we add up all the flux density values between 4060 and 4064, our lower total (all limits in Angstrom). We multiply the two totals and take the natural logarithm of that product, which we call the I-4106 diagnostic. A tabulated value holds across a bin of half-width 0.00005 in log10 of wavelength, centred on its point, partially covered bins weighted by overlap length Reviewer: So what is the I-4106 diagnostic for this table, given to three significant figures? 8.49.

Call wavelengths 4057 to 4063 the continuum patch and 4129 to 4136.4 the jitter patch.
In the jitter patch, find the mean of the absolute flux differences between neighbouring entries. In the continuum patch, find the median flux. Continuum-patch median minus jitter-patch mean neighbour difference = 17.0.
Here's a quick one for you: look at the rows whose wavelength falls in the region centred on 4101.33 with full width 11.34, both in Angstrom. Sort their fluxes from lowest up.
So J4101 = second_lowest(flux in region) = 16.09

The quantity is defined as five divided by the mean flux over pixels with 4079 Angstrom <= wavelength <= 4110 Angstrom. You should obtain 0.275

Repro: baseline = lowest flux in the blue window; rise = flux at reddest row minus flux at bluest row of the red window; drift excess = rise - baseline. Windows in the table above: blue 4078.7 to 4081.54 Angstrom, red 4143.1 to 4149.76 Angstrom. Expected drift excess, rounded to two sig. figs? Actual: -17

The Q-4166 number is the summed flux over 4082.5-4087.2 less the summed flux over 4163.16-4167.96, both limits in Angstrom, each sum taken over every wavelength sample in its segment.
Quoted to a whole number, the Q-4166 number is 9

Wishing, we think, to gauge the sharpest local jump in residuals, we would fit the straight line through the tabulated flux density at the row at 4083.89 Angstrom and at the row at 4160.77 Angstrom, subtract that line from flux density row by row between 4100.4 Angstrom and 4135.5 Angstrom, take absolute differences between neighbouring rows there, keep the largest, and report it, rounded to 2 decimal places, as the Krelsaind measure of 0.50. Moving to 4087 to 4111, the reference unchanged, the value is 0.93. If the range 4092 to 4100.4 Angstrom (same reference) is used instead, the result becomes 0.93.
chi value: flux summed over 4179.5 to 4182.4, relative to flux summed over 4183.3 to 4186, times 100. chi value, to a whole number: 103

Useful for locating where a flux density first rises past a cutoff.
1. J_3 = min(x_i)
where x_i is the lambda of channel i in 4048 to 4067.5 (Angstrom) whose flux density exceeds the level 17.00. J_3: 4048.31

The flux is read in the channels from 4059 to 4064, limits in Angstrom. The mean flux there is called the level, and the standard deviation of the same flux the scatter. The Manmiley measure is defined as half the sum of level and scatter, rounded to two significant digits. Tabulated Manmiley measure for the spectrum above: 8.5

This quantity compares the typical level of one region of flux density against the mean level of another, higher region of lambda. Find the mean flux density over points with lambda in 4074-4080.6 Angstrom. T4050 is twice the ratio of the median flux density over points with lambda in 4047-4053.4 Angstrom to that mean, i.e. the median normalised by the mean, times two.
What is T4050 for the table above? 2.20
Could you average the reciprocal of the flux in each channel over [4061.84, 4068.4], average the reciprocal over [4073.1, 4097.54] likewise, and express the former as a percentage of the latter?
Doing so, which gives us 108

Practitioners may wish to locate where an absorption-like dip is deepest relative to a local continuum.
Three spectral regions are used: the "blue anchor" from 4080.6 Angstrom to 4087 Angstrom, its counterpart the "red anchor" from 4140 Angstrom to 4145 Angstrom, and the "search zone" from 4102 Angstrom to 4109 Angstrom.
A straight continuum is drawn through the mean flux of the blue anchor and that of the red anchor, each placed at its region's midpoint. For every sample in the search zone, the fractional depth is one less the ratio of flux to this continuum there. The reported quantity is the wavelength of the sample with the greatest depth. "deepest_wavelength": 4102.74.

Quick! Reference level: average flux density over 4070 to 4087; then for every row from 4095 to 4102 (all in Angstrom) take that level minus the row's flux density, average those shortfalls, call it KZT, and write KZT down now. 1.0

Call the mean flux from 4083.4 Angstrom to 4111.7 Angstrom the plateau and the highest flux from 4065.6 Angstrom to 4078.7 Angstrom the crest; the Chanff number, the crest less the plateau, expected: -1.2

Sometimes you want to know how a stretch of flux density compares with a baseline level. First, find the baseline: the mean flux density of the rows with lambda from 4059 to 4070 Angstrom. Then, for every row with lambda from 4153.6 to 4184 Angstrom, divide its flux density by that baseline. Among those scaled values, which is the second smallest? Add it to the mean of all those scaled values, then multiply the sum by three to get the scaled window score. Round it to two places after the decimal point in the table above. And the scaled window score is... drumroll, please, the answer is 6.01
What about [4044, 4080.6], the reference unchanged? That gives 5.96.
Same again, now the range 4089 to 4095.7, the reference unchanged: 6.79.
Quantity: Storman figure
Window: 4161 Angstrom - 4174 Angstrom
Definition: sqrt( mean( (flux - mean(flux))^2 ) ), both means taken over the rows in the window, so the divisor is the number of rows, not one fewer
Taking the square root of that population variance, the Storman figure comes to 0.47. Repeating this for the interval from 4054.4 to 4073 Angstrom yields 0.61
